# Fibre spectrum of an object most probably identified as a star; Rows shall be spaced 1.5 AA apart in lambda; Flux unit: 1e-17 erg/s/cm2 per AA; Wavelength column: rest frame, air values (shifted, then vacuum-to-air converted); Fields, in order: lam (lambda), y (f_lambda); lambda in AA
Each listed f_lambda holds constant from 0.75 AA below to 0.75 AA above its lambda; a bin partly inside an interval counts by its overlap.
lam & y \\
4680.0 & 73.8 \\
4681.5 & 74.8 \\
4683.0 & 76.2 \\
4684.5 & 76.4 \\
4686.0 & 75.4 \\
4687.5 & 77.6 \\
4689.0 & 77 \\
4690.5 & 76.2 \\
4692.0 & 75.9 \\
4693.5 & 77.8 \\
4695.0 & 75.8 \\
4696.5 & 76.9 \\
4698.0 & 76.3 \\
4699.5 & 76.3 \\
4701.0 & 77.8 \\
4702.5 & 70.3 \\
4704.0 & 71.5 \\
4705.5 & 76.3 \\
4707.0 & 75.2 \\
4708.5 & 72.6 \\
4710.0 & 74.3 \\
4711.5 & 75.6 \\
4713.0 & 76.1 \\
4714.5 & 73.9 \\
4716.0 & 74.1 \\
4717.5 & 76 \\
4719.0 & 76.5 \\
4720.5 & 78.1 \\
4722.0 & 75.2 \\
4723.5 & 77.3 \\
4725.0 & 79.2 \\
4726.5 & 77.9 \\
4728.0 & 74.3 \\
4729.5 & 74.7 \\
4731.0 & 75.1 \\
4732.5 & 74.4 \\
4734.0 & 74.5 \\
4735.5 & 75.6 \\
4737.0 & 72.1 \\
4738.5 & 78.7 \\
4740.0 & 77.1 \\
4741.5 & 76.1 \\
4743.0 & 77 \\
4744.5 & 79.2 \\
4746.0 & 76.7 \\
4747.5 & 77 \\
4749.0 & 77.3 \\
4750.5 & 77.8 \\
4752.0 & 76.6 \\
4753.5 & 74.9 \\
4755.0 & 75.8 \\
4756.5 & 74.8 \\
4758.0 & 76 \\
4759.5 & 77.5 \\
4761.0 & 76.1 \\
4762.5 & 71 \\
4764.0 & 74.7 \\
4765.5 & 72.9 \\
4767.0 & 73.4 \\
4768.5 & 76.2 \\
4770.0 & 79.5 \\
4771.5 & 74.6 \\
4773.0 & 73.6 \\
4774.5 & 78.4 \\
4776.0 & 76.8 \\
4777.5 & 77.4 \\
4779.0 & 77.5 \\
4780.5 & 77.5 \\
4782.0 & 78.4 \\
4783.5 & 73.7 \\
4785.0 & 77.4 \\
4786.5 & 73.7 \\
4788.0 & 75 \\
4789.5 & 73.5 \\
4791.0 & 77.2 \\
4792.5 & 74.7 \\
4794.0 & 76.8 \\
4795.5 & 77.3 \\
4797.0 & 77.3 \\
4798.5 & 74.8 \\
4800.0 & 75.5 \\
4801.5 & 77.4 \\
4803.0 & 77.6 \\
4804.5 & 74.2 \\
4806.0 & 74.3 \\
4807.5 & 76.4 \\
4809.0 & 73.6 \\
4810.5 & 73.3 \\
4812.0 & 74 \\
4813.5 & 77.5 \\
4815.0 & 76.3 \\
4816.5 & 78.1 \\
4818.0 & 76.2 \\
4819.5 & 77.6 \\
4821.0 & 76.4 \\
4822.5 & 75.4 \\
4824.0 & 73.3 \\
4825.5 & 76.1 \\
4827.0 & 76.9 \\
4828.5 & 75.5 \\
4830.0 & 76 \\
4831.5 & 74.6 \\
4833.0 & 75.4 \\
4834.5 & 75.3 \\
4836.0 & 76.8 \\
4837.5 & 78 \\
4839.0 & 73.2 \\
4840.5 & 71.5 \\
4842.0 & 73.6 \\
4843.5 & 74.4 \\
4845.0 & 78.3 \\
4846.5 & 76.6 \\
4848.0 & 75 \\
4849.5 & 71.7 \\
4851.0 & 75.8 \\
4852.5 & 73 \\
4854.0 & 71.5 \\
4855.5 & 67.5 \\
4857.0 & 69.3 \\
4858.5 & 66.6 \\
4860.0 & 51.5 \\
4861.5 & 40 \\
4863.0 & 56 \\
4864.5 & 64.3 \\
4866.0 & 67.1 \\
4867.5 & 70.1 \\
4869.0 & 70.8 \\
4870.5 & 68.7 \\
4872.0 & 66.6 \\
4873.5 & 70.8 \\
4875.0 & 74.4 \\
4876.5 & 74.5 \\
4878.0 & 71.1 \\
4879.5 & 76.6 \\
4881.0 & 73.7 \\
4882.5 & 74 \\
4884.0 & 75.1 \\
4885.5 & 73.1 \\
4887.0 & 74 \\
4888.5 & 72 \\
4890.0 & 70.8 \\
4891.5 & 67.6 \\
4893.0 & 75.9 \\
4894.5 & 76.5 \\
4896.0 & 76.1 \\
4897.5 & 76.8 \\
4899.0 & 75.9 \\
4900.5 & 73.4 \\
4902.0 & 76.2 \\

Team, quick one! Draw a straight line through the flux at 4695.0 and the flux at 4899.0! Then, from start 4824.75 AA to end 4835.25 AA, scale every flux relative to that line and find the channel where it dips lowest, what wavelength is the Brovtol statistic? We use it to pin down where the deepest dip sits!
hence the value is 4831.5 AA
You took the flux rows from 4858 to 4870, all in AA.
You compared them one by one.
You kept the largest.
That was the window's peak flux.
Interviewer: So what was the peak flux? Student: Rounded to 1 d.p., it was 70.8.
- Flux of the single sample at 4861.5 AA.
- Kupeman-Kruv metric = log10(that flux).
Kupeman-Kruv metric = 1.60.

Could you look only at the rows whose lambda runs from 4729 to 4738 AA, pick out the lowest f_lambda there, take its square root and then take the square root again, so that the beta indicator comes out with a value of 2.91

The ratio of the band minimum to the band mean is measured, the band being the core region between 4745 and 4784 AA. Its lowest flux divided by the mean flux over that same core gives 0.934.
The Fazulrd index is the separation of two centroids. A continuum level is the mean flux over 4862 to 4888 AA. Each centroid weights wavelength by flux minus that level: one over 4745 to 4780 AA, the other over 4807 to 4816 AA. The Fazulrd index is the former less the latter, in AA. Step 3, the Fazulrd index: -49.1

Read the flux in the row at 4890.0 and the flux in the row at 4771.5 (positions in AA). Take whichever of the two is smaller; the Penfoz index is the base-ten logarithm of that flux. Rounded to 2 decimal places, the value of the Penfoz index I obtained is 1.85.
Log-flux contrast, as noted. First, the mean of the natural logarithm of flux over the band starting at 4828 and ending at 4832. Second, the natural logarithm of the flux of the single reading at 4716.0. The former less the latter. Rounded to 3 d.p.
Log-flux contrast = 0.017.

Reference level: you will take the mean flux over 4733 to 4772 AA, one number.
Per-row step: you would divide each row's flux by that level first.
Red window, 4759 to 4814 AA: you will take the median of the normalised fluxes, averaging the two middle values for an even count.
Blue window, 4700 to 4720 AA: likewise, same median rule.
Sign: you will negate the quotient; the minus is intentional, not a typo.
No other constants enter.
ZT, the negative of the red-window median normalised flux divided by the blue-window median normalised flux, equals -1.01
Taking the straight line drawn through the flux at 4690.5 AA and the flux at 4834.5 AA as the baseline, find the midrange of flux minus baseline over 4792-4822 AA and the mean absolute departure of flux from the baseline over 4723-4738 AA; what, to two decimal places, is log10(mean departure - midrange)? 0.17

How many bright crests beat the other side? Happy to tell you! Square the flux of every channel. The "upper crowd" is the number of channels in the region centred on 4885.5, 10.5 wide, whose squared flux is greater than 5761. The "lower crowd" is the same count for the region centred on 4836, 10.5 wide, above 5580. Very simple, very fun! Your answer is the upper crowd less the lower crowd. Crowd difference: -4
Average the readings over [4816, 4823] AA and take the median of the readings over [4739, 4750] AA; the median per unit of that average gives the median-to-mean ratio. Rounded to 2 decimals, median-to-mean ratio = 1.00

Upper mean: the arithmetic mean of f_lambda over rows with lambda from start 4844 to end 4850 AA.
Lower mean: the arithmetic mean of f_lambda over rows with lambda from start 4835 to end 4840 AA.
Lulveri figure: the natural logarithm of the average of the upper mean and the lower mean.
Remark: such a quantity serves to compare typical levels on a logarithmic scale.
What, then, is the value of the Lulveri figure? 4.33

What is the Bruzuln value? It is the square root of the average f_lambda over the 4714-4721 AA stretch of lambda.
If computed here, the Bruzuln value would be 8.70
